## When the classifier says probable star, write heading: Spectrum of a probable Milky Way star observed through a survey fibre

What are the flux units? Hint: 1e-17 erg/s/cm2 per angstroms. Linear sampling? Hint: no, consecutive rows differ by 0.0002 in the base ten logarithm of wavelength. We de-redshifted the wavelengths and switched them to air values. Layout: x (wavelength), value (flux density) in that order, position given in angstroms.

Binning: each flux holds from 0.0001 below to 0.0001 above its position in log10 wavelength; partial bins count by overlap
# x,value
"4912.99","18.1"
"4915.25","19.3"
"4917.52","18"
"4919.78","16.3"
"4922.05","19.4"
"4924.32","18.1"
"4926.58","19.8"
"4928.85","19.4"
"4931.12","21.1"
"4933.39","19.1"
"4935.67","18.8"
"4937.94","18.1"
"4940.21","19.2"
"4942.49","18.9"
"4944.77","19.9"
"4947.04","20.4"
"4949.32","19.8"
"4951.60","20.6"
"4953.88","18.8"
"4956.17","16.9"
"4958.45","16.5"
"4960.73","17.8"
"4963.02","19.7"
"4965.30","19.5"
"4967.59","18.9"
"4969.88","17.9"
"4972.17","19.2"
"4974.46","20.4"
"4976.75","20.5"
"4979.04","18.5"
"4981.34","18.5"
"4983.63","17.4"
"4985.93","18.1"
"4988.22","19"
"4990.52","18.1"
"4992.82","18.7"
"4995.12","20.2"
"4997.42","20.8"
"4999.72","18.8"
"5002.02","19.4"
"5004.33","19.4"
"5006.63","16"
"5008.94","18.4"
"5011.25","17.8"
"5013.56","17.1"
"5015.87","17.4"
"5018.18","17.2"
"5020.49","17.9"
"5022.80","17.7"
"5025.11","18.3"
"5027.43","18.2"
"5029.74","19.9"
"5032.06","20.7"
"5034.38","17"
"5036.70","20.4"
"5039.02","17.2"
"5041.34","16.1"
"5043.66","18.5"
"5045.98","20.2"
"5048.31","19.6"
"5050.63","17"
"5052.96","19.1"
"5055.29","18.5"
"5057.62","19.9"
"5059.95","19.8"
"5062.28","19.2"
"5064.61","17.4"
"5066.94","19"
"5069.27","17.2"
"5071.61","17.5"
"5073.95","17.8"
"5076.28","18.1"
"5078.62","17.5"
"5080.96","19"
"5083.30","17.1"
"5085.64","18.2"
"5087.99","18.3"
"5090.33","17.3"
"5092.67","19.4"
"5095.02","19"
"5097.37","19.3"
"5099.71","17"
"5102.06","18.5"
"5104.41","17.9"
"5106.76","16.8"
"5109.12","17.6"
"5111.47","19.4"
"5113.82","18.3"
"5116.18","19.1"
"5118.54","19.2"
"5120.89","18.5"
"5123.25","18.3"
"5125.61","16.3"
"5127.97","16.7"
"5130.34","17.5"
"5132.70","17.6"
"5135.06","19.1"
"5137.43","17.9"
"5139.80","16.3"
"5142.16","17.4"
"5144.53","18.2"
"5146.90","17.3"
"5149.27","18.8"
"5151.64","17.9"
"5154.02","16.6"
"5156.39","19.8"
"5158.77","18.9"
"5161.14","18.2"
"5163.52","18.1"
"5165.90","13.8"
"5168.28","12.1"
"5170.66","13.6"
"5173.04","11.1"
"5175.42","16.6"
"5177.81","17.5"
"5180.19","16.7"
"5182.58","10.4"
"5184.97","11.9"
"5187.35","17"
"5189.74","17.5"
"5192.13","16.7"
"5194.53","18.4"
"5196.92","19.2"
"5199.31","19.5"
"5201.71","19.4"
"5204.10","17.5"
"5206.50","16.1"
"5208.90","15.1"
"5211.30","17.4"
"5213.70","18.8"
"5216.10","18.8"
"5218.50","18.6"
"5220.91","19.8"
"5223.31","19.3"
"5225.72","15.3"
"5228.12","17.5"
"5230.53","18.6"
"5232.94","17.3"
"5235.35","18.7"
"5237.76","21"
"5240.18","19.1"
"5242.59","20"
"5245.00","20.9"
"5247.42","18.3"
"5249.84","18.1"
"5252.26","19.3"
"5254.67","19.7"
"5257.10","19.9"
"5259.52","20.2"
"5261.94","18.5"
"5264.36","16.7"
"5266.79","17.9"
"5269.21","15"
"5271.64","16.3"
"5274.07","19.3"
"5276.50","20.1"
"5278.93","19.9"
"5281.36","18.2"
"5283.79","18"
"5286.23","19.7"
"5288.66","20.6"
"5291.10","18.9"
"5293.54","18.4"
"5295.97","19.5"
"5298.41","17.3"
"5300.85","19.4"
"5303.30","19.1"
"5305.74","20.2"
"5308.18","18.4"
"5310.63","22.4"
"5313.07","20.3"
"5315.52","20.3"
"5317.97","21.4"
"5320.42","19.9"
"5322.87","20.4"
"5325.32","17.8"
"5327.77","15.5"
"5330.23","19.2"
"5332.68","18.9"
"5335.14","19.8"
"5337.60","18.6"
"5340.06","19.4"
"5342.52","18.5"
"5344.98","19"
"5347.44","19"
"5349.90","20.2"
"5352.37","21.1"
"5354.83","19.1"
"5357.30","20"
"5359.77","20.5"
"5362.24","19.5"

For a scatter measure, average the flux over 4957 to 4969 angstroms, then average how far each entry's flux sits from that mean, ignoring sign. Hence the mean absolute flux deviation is 1.1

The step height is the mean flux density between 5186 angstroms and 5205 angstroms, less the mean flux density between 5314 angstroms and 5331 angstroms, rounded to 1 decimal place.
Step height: -1.1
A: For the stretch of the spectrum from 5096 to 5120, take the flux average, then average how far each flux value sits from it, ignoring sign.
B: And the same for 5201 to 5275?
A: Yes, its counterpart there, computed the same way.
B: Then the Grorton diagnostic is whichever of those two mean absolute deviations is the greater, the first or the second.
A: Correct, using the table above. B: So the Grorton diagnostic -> 1.28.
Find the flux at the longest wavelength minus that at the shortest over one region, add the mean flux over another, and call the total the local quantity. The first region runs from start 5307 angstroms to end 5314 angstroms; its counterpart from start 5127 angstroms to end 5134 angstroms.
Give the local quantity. 19.2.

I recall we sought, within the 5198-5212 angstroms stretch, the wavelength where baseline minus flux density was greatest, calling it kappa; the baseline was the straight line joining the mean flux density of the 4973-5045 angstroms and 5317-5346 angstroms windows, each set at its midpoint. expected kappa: 5208.90 angstroms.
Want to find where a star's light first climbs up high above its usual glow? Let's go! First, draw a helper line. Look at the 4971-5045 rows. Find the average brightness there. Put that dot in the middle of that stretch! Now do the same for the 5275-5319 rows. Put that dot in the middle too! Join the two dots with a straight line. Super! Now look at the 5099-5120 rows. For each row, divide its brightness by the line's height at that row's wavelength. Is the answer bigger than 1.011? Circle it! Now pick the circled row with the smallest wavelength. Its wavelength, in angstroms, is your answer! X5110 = 5111.47 angstroms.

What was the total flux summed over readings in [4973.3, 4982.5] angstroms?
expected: 78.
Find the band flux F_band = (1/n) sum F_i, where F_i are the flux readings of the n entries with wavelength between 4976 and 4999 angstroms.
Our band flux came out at 19.0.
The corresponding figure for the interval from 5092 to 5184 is 17.2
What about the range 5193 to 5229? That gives 18.0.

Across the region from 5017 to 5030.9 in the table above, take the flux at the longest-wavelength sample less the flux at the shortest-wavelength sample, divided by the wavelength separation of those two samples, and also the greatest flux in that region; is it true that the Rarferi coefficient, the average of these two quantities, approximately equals 10.1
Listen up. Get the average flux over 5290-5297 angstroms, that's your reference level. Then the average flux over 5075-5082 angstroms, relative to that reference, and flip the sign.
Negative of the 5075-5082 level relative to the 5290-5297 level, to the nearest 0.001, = -0.961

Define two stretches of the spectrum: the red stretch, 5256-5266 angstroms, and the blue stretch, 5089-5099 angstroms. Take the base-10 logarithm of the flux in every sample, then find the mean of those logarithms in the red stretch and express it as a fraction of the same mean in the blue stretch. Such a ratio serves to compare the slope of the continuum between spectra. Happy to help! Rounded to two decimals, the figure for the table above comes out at 1.00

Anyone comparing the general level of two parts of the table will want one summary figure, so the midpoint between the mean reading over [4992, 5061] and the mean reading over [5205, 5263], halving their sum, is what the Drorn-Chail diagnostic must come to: 18.6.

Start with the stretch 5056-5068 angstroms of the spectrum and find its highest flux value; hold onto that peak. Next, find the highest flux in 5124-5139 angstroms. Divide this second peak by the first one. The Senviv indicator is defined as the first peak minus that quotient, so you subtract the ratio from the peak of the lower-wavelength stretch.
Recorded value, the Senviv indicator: 18.9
